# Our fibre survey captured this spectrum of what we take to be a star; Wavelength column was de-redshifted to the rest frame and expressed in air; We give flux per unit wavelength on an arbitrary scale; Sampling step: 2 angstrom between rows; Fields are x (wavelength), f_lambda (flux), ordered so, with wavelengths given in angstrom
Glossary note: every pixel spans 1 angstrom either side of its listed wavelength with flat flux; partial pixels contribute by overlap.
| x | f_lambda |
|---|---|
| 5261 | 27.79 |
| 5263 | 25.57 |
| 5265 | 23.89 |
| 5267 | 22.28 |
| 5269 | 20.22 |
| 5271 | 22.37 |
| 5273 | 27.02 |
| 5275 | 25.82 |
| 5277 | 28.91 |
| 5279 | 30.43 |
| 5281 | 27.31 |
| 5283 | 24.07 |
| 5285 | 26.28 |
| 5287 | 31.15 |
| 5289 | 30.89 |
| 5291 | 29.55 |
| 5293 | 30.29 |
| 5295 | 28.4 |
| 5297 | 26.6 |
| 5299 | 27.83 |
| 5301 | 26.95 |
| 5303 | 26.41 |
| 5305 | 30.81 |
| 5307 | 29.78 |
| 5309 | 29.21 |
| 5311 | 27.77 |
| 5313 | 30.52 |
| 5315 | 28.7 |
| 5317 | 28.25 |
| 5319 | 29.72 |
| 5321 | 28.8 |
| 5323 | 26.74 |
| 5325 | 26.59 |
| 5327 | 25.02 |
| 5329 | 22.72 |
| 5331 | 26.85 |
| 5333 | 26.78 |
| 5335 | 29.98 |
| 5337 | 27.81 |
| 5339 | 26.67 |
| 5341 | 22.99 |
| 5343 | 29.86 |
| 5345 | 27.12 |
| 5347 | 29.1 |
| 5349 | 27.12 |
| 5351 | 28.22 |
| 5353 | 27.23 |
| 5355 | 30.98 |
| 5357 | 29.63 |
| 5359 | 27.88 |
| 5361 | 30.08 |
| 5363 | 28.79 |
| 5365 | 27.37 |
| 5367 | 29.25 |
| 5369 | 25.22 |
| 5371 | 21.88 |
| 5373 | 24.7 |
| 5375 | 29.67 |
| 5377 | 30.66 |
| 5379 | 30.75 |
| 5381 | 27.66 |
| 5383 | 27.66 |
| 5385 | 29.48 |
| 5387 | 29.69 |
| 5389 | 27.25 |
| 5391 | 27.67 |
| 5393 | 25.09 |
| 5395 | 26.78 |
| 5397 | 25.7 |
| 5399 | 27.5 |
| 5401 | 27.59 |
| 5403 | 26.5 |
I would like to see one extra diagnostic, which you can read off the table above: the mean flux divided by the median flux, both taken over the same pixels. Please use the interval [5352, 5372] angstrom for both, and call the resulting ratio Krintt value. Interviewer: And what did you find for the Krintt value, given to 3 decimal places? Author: 0.982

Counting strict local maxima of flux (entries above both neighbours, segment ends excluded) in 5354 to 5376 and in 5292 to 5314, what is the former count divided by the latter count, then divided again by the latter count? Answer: 0.50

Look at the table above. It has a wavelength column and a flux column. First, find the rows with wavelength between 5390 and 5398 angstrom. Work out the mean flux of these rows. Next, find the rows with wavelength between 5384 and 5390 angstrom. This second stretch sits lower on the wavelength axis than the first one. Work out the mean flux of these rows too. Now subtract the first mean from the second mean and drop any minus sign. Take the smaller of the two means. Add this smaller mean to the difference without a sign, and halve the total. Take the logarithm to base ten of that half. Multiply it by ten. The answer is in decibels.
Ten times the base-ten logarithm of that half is 11.6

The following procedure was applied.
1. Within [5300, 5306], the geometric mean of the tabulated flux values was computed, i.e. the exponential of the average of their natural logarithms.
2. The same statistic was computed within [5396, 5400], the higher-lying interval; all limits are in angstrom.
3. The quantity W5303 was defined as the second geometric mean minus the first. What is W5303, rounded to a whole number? -1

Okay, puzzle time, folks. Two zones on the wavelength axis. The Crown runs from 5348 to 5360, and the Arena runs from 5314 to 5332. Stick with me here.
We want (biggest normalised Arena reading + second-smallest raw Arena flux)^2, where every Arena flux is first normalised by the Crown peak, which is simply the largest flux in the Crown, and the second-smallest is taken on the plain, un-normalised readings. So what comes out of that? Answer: 675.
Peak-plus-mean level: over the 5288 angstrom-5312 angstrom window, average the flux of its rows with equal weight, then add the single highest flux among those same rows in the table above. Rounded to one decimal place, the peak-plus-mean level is 59.6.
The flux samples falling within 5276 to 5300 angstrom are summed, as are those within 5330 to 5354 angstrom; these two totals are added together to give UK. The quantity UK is 671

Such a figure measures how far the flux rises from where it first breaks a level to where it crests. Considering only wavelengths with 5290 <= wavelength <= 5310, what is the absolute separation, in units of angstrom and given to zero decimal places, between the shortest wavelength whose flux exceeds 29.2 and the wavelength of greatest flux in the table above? 14 angstrom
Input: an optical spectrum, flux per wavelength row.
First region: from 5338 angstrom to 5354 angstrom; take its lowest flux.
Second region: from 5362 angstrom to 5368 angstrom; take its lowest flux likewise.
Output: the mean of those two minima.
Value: 25.2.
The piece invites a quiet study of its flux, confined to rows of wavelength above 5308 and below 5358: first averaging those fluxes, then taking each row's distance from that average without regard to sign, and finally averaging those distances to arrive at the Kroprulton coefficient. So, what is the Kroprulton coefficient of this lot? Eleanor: 1.58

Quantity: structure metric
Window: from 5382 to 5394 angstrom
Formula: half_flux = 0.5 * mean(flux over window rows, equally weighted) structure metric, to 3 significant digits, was 13.9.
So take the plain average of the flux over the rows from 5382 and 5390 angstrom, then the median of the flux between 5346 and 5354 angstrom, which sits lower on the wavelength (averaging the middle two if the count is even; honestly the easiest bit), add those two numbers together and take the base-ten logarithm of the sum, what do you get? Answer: 1.75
